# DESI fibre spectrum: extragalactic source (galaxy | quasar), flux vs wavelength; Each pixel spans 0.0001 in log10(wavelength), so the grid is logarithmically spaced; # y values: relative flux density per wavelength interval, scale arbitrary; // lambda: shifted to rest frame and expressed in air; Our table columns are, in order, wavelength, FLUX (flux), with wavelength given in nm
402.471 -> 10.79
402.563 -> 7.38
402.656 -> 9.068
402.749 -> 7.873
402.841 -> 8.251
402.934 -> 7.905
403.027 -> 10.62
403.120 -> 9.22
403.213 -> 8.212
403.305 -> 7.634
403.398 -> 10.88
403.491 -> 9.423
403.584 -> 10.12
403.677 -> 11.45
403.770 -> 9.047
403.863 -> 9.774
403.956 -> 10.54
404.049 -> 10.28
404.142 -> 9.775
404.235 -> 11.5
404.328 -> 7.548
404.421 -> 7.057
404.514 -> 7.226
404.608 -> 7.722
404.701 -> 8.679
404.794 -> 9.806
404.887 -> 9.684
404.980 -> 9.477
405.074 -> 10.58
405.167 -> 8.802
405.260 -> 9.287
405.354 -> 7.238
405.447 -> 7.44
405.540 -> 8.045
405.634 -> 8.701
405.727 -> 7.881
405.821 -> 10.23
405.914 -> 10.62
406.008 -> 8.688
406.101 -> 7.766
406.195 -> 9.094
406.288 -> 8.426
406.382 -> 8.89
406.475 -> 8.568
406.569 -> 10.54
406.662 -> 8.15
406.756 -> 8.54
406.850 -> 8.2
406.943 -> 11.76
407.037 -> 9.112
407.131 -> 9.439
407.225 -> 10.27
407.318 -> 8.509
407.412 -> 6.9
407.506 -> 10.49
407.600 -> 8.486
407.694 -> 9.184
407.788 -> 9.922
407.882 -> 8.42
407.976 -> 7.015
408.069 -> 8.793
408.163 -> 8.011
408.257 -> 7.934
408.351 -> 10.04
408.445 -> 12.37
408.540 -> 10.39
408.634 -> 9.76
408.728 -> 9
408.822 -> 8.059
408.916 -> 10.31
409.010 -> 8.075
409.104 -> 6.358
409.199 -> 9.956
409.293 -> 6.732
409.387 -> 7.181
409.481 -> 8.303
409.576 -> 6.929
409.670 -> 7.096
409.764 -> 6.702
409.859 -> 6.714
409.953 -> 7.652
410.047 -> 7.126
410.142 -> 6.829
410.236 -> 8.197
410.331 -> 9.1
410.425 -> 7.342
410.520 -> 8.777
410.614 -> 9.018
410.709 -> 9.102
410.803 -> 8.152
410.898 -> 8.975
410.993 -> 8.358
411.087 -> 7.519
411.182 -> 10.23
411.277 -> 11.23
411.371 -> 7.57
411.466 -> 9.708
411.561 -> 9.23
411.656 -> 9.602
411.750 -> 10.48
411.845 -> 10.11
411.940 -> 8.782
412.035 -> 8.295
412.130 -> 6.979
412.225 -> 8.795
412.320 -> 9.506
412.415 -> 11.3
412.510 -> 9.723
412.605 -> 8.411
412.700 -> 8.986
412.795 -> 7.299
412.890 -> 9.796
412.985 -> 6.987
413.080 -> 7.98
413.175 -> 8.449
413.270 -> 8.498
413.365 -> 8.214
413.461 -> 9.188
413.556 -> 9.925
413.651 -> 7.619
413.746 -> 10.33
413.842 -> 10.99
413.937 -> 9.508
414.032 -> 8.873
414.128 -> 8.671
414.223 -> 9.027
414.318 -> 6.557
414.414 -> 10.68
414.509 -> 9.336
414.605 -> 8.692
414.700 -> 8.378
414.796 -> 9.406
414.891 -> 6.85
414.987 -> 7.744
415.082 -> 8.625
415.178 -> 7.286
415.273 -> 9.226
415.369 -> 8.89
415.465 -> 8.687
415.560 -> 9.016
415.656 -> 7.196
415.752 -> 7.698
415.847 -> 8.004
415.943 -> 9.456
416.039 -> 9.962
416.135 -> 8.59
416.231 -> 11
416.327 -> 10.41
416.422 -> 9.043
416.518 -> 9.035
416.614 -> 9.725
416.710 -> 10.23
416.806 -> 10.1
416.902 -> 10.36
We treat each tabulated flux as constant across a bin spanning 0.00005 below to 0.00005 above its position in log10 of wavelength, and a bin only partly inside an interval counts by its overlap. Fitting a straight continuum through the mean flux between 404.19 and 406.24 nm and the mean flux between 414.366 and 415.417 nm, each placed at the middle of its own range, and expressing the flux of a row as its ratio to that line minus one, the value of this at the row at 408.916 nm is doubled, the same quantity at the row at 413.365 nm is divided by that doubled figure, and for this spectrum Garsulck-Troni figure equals -0.14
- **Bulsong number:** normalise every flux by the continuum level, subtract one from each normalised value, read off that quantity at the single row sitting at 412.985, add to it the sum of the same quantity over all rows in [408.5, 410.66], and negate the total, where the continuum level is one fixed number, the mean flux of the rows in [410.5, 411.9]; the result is 3.1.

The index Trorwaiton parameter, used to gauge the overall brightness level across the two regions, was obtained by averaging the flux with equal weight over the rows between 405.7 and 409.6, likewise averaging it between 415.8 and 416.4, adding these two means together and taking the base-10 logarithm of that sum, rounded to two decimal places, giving 1.27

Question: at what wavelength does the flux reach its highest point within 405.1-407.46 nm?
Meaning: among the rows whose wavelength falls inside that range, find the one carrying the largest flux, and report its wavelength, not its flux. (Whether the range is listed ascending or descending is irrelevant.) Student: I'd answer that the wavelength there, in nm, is 406.943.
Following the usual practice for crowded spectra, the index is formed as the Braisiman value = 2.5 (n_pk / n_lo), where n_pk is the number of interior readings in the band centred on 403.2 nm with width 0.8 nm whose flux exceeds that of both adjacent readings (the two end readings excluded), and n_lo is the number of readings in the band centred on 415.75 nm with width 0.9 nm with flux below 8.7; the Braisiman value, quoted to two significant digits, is 1.0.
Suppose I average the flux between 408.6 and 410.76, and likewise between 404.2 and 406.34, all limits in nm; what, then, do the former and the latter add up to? 16.8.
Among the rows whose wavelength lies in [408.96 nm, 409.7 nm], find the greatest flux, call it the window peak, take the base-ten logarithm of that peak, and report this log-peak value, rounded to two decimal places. 1.00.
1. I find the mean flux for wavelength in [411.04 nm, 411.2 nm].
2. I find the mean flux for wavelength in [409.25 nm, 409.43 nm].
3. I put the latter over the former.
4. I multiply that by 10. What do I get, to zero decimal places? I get 8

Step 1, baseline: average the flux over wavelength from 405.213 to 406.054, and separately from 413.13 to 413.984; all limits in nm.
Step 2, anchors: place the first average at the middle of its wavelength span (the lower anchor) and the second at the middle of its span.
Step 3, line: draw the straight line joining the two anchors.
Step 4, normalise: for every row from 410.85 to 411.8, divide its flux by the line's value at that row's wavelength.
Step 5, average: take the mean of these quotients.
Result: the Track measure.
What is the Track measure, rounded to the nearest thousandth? 1.027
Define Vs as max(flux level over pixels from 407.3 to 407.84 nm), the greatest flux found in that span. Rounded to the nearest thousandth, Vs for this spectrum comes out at 10.490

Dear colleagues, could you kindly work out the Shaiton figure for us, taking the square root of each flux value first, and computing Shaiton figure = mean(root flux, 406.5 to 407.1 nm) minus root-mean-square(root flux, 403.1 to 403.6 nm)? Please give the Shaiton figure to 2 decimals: 0.01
